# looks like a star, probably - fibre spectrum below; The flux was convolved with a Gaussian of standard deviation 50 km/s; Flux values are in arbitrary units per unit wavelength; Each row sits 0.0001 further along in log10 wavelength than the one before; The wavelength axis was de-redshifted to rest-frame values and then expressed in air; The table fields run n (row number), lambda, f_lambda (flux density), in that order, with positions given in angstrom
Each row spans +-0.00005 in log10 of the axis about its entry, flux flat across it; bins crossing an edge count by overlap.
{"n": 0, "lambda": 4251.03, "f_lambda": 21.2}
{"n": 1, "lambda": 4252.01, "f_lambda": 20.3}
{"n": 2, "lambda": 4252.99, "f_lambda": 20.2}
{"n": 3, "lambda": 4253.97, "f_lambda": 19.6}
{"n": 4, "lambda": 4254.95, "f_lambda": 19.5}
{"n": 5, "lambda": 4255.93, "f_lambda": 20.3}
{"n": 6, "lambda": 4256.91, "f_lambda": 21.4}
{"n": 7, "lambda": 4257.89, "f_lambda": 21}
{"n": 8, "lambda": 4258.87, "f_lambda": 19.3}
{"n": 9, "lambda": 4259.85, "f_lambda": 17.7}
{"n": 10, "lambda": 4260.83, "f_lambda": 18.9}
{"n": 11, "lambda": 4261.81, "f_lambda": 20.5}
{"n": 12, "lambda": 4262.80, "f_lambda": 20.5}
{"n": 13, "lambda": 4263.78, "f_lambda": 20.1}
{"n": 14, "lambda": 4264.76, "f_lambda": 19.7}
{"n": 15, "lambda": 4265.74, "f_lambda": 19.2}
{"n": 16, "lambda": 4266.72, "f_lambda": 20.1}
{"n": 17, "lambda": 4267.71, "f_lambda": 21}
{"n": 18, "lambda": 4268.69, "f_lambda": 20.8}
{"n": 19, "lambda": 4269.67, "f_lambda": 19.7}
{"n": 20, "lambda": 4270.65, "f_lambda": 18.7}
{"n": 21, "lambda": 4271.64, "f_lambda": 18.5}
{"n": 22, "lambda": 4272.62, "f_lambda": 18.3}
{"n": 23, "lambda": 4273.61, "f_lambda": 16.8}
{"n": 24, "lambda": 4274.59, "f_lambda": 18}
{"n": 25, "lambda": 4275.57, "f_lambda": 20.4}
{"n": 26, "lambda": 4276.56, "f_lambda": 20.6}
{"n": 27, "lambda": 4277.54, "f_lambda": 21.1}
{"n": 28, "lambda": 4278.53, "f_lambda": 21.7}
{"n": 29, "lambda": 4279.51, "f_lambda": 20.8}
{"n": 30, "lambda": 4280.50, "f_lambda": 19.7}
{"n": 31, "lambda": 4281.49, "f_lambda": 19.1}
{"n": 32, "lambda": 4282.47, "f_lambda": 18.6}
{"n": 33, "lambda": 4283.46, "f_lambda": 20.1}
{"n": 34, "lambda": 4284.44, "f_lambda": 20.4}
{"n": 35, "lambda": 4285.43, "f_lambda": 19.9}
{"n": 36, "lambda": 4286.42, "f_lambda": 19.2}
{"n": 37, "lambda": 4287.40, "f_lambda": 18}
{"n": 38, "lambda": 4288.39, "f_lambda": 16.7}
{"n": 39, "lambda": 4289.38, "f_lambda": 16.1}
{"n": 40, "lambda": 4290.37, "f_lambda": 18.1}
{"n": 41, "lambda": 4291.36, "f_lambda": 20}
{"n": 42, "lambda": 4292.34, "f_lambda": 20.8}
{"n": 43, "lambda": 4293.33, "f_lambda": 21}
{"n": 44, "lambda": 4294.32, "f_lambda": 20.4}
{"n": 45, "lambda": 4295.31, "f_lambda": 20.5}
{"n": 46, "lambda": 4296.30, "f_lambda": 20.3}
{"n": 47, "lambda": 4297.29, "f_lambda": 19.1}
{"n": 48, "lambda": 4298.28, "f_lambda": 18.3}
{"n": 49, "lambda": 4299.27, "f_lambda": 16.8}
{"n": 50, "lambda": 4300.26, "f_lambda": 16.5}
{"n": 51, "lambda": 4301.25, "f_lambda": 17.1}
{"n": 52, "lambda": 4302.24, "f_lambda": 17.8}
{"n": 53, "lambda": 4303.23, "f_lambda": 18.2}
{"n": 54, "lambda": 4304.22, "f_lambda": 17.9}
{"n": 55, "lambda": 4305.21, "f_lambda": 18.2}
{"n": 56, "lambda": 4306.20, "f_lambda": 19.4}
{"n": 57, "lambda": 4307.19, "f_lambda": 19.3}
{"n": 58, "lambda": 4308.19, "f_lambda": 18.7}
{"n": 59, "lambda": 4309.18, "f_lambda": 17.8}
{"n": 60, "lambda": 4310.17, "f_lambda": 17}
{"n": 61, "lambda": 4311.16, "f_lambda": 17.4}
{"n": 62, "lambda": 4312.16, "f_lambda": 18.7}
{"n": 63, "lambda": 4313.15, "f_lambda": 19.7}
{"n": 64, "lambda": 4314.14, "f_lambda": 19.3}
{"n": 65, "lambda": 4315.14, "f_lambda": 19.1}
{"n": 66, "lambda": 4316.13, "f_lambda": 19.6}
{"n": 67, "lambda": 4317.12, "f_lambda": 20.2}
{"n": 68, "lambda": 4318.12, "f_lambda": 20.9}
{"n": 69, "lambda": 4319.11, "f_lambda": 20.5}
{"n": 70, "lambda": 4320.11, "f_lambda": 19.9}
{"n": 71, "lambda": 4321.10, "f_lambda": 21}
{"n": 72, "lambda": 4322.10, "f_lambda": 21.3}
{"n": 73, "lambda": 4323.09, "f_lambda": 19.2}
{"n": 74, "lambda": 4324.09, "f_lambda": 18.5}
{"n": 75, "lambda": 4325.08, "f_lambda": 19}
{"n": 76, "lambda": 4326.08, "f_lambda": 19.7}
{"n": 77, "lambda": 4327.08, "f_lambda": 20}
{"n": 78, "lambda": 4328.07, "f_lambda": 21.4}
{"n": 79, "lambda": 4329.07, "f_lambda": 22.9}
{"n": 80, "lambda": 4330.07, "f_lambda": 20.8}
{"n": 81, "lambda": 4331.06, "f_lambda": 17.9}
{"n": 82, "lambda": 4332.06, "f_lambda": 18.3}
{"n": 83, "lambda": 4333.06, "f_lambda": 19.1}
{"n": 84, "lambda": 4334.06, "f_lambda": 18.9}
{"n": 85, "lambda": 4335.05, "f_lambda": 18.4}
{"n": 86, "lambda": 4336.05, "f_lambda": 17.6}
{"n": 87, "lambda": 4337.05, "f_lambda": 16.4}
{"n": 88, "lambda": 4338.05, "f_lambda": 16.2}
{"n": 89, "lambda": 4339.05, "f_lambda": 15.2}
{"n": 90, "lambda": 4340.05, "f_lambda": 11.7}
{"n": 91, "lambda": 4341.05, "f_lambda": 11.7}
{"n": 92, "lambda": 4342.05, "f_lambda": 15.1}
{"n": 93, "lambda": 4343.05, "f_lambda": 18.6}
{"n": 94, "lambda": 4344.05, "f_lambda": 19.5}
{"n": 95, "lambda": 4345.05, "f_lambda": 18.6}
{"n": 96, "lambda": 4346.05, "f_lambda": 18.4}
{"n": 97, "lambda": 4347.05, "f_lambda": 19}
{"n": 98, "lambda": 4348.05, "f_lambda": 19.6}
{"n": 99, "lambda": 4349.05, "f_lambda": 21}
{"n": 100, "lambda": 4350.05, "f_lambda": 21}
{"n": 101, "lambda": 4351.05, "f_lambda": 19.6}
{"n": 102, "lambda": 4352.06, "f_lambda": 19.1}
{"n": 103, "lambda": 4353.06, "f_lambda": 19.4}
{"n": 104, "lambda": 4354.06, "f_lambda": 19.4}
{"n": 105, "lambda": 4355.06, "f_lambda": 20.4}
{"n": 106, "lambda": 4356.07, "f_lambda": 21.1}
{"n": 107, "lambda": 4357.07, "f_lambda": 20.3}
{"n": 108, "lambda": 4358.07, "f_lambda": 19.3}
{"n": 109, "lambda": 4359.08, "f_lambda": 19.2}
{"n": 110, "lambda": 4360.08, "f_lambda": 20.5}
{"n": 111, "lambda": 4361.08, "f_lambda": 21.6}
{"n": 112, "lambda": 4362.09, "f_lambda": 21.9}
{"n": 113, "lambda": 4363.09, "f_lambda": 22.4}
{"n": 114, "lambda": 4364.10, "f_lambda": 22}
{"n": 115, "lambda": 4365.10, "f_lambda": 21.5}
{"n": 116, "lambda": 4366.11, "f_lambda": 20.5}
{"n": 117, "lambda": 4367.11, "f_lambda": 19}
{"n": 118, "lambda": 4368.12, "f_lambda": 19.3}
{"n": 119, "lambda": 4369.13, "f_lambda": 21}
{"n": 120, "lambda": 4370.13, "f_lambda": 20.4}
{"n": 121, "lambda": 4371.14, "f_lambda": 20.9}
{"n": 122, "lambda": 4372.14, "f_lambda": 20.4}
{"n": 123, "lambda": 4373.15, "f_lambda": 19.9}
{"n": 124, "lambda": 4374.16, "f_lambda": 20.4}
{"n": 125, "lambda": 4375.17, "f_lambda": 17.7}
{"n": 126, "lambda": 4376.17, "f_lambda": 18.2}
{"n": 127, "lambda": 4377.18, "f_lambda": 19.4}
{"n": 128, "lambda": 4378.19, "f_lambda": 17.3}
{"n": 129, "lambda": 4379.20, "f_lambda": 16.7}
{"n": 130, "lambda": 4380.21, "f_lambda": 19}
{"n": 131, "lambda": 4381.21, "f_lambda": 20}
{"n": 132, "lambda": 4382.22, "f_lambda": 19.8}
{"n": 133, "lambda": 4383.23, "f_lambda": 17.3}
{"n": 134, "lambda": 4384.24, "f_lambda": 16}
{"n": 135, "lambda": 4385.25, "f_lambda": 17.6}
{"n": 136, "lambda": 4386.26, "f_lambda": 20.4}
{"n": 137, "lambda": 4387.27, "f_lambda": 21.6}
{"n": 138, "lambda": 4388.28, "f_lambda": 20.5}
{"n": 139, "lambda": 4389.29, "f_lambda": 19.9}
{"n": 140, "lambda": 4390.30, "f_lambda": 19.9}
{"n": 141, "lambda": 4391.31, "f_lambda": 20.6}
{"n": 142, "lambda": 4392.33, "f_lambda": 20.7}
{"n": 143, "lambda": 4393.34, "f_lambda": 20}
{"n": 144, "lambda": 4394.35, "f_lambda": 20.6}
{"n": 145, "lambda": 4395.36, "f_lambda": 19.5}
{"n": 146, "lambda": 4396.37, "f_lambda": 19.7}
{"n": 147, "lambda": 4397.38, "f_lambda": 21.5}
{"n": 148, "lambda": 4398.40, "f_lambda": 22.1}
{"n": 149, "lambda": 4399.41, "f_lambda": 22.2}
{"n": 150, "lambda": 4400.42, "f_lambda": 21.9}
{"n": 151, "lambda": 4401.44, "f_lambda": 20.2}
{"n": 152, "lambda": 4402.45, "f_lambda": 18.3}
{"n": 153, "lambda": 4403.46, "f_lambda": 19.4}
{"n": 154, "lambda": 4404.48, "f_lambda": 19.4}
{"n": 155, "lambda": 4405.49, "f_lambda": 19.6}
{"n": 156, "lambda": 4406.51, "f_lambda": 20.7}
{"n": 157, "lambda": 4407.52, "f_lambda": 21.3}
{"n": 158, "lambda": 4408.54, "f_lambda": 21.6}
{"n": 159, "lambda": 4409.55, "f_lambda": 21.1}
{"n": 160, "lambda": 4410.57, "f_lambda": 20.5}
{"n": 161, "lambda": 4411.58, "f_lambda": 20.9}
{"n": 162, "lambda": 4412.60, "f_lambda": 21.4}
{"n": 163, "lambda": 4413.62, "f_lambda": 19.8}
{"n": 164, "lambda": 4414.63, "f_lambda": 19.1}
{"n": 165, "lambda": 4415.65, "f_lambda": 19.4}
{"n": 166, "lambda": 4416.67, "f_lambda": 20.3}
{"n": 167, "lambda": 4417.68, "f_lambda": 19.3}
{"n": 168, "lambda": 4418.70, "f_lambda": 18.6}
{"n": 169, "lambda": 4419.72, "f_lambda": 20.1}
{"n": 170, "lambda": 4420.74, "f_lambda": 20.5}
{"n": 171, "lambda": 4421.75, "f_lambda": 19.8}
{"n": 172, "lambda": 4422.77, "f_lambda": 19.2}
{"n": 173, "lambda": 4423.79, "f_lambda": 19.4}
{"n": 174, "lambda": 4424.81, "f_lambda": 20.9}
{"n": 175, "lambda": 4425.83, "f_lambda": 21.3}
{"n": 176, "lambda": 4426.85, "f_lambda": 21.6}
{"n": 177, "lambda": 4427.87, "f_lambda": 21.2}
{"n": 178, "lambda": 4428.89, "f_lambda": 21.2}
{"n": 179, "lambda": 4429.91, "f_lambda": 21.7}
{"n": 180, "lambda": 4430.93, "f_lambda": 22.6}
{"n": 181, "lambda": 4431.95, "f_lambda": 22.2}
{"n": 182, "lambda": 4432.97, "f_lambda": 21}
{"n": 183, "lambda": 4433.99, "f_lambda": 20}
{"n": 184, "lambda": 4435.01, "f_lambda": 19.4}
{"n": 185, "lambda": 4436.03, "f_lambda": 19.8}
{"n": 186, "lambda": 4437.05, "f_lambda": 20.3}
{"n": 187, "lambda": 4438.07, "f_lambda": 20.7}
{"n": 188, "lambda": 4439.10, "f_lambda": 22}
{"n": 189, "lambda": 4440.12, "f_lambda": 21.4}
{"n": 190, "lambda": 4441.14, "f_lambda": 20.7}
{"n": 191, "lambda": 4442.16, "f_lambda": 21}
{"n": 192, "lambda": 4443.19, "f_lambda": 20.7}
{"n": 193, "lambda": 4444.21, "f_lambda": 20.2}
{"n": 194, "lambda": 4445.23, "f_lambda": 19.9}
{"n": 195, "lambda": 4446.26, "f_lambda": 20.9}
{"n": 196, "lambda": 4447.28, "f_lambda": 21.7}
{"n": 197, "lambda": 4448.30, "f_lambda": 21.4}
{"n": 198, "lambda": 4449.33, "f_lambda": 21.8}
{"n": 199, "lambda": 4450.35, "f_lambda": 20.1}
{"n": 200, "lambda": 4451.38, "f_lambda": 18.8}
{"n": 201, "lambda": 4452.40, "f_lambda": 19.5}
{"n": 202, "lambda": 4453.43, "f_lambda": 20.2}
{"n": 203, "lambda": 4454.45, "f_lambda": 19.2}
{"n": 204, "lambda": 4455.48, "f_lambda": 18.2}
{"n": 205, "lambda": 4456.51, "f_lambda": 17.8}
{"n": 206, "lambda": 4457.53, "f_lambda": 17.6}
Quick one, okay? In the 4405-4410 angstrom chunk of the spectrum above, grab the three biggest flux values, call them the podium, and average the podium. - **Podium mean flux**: 21.3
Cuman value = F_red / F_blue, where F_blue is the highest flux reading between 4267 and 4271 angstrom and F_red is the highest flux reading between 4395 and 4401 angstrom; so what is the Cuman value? 1.06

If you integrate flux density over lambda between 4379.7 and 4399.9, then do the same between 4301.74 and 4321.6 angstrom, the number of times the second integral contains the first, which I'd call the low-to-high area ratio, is 0.94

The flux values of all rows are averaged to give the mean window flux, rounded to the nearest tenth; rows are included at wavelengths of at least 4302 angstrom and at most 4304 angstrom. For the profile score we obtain 18.0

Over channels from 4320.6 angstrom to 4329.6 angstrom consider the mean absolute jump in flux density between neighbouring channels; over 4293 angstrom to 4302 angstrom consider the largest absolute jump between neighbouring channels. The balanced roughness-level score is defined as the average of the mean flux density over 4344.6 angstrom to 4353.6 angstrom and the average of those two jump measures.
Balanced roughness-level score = 10.4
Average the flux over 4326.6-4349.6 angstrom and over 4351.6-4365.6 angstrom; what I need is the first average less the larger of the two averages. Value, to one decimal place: -2.5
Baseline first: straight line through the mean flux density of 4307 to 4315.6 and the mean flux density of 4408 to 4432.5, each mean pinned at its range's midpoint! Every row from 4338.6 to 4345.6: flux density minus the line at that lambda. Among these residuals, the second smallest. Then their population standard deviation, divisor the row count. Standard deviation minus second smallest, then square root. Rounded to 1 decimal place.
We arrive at 3.2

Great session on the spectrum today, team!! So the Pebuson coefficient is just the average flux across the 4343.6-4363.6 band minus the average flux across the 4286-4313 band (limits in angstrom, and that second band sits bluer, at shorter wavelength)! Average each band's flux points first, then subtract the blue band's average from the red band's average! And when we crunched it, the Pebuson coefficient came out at 1.6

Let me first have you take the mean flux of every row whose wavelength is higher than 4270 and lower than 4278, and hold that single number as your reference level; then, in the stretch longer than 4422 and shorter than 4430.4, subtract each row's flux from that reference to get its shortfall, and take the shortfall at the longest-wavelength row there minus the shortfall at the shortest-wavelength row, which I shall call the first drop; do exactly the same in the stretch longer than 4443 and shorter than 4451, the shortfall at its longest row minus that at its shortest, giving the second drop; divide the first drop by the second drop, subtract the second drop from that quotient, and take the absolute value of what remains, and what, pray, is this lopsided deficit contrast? 4.8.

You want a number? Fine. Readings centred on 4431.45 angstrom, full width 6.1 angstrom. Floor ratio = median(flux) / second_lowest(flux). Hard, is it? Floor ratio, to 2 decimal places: 1.02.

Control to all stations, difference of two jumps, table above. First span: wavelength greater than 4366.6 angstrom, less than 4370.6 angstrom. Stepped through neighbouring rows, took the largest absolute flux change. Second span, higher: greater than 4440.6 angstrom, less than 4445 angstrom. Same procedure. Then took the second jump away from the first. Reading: 1.20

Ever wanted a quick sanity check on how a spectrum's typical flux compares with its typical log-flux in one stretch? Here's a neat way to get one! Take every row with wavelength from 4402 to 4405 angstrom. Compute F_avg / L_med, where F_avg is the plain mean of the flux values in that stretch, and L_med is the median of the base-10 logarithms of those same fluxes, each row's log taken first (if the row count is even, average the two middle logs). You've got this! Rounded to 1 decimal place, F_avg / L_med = 14.8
